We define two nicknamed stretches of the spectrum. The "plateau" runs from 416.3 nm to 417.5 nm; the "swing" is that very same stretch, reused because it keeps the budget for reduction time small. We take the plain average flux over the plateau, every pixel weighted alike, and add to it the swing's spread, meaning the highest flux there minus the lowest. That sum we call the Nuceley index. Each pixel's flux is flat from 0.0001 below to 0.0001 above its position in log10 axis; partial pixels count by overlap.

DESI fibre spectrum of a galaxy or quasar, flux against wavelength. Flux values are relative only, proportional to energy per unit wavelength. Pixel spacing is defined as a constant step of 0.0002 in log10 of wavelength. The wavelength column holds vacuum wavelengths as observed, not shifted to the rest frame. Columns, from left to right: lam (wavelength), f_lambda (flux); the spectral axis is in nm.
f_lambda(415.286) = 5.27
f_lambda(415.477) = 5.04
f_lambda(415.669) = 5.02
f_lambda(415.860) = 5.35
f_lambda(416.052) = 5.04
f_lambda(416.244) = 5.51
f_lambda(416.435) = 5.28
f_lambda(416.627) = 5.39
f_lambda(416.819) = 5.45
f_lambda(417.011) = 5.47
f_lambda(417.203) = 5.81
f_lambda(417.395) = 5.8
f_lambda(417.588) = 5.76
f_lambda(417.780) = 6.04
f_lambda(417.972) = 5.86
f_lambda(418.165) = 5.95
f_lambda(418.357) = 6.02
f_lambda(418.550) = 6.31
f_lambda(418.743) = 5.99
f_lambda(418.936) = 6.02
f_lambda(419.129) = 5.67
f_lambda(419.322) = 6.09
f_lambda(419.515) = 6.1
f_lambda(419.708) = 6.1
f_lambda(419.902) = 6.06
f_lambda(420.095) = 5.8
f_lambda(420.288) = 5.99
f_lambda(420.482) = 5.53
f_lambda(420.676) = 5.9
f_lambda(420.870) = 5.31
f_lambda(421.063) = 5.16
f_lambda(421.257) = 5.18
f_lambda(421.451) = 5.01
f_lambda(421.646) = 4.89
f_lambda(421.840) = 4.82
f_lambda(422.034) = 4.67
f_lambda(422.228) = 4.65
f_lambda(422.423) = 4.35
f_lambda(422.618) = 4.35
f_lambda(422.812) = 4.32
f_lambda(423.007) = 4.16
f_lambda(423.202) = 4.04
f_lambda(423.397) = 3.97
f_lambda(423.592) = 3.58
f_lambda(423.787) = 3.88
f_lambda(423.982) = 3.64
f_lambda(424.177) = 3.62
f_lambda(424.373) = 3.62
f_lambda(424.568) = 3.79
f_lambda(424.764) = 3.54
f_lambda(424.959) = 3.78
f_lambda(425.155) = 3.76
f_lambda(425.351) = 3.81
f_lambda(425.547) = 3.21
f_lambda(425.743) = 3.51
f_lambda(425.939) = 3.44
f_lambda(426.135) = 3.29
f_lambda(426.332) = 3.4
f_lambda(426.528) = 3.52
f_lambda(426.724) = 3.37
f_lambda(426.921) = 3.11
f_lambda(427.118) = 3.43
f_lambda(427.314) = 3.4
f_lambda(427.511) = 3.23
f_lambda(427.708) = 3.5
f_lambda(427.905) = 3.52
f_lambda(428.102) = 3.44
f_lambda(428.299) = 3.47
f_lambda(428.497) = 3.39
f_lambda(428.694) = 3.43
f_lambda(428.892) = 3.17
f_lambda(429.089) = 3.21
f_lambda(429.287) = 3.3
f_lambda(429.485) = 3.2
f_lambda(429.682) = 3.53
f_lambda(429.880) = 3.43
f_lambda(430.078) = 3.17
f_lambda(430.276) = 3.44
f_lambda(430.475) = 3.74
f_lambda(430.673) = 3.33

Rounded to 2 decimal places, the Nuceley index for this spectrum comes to 6.06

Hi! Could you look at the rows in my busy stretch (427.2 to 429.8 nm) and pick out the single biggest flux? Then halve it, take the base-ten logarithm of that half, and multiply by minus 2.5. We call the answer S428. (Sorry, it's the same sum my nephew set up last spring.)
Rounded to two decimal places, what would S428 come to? -0.62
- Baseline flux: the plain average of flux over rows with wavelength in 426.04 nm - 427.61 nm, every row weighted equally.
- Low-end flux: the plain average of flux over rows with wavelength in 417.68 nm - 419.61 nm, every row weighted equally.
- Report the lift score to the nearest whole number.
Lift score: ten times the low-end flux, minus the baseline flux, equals 57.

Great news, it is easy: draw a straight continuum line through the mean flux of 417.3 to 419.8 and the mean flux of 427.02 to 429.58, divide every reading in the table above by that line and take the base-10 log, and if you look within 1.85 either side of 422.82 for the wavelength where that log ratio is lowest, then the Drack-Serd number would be 423.592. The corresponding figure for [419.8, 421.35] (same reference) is 421.063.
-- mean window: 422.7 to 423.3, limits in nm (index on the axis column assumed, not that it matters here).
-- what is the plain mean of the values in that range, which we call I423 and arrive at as 4.2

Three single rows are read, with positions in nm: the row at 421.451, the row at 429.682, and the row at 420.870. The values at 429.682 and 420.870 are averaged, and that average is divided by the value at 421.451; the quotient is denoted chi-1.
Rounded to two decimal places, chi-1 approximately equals 0.88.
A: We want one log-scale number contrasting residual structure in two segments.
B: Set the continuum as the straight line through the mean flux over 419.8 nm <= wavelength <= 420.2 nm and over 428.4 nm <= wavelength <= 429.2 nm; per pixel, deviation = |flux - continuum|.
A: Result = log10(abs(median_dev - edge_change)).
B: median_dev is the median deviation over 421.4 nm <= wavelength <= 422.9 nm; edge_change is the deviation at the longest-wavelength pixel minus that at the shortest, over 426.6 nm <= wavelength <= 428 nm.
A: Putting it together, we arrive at 0.06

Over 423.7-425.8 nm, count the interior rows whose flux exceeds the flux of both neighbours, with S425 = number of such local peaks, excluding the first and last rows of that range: 3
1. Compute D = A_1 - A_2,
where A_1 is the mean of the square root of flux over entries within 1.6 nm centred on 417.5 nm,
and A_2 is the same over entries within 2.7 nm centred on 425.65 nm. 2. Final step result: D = 0.53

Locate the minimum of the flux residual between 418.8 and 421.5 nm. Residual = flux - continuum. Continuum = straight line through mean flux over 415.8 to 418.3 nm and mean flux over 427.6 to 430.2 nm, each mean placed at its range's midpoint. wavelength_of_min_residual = 421.451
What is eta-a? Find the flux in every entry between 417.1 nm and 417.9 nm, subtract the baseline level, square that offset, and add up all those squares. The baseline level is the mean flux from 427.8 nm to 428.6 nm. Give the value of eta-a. 23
